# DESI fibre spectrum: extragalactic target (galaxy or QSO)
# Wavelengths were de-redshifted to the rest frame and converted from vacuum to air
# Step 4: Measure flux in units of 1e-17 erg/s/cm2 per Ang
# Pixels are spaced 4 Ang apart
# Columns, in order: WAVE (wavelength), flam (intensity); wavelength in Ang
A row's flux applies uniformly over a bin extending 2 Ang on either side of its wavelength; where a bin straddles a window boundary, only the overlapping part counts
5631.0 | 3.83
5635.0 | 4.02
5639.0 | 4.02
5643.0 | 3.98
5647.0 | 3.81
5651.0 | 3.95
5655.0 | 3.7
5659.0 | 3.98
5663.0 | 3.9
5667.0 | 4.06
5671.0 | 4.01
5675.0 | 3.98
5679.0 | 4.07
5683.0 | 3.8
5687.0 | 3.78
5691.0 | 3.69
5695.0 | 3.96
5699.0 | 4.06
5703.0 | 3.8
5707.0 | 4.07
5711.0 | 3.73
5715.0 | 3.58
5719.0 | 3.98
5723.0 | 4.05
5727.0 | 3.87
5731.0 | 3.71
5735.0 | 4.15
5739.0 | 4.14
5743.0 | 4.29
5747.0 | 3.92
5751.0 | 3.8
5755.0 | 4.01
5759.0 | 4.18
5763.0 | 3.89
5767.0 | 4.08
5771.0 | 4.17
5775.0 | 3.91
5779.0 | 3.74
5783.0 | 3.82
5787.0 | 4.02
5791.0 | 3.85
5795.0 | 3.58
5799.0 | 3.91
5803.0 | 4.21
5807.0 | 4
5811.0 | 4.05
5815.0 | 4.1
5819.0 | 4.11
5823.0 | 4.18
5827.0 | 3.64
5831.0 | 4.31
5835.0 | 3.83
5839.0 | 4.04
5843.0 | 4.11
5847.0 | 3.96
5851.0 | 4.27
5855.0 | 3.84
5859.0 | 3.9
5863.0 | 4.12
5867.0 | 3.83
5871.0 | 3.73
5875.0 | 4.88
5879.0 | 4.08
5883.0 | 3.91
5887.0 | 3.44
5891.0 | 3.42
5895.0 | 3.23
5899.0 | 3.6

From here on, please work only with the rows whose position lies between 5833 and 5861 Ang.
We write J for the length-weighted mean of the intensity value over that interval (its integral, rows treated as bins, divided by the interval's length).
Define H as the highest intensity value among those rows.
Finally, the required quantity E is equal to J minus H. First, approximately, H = 4.27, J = 3.99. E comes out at -0.28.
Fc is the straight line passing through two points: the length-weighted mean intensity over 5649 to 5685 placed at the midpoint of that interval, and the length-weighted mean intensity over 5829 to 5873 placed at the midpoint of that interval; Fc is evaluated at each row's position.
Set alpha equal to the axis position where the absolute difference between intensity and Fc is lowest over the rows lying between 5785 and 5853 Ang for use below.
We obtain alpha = 5807.0 Ang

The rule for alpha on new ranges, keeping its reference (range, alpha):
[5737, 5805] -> 5747.0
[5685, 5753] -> 5695.0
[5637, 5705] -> 5695.0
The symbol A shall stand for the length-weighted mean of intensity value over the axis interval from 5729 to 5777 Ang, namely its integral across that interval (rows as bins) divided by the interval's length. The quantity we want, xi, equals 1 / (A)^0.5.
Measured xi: 0.499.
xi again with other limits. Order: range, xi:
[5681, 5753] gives 0.506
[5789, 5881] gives 0.499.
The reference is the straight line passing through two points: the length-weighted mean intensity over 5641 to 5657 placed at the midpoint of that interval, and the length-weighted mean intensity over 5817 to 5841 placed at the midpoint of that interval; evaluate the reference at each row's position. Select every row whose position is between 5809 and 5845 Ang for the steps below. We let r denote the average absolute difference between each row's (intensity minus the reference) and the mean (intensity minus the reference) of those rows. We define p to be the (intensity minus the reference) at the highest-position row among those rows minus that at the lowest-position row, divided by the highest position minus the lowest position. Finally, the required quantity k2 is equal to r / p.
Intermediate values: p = 0.0010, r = 0.14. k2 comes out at 141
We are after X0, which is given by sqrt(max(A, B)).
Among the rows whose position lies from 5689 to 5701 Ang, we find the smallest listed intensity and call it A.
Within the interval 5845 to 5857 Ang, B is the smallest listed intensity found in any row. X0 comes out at 1.96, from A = 3.69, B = 3.84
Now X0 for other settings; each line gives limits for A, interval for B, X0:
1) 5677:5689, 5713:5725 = 1.94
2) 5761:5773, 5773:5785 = 1.97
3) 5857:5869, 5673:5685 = 1.96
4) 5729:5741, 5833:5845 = 1.96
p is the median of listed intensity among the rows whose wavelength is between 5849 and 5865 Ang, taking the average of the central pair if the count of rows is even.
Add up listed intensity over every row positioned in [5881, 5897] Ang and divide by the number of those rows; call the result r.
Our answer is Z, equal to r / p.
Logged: 0.87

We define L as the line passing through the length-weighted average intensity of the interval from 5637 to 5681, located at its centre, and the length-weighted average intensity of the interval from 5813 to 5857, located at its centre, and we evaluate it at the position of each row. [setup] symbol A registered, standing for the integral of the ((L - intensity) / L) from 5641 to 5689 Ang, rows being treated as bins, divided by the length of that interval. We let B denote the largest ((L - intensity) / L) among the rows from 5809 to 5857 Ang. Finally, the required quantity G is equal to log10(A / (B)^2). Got -0.02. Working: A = 0.0090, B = 0.097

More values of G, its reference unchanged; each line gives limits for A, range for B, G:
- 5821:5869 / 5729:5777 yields 0.29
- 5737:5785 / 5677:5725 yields -1.01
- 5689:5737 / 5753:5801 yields 0.28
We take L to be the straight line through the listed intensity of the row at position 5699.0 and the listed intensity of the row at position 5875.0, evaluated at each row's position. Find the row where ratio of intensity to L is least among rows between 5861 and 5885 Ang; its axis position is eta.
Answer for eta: 5871.0 Ang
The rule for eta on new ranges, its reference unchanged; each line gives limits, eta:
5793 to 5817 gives 5795.0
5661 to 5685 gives 5683.0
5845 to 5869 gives 5867.0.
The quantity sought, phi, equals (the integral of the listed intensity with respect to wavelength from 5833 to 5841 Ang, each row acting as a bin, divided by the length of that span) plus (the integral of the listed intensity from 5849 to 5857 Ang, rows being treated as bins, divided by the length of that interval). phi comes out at 7.99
